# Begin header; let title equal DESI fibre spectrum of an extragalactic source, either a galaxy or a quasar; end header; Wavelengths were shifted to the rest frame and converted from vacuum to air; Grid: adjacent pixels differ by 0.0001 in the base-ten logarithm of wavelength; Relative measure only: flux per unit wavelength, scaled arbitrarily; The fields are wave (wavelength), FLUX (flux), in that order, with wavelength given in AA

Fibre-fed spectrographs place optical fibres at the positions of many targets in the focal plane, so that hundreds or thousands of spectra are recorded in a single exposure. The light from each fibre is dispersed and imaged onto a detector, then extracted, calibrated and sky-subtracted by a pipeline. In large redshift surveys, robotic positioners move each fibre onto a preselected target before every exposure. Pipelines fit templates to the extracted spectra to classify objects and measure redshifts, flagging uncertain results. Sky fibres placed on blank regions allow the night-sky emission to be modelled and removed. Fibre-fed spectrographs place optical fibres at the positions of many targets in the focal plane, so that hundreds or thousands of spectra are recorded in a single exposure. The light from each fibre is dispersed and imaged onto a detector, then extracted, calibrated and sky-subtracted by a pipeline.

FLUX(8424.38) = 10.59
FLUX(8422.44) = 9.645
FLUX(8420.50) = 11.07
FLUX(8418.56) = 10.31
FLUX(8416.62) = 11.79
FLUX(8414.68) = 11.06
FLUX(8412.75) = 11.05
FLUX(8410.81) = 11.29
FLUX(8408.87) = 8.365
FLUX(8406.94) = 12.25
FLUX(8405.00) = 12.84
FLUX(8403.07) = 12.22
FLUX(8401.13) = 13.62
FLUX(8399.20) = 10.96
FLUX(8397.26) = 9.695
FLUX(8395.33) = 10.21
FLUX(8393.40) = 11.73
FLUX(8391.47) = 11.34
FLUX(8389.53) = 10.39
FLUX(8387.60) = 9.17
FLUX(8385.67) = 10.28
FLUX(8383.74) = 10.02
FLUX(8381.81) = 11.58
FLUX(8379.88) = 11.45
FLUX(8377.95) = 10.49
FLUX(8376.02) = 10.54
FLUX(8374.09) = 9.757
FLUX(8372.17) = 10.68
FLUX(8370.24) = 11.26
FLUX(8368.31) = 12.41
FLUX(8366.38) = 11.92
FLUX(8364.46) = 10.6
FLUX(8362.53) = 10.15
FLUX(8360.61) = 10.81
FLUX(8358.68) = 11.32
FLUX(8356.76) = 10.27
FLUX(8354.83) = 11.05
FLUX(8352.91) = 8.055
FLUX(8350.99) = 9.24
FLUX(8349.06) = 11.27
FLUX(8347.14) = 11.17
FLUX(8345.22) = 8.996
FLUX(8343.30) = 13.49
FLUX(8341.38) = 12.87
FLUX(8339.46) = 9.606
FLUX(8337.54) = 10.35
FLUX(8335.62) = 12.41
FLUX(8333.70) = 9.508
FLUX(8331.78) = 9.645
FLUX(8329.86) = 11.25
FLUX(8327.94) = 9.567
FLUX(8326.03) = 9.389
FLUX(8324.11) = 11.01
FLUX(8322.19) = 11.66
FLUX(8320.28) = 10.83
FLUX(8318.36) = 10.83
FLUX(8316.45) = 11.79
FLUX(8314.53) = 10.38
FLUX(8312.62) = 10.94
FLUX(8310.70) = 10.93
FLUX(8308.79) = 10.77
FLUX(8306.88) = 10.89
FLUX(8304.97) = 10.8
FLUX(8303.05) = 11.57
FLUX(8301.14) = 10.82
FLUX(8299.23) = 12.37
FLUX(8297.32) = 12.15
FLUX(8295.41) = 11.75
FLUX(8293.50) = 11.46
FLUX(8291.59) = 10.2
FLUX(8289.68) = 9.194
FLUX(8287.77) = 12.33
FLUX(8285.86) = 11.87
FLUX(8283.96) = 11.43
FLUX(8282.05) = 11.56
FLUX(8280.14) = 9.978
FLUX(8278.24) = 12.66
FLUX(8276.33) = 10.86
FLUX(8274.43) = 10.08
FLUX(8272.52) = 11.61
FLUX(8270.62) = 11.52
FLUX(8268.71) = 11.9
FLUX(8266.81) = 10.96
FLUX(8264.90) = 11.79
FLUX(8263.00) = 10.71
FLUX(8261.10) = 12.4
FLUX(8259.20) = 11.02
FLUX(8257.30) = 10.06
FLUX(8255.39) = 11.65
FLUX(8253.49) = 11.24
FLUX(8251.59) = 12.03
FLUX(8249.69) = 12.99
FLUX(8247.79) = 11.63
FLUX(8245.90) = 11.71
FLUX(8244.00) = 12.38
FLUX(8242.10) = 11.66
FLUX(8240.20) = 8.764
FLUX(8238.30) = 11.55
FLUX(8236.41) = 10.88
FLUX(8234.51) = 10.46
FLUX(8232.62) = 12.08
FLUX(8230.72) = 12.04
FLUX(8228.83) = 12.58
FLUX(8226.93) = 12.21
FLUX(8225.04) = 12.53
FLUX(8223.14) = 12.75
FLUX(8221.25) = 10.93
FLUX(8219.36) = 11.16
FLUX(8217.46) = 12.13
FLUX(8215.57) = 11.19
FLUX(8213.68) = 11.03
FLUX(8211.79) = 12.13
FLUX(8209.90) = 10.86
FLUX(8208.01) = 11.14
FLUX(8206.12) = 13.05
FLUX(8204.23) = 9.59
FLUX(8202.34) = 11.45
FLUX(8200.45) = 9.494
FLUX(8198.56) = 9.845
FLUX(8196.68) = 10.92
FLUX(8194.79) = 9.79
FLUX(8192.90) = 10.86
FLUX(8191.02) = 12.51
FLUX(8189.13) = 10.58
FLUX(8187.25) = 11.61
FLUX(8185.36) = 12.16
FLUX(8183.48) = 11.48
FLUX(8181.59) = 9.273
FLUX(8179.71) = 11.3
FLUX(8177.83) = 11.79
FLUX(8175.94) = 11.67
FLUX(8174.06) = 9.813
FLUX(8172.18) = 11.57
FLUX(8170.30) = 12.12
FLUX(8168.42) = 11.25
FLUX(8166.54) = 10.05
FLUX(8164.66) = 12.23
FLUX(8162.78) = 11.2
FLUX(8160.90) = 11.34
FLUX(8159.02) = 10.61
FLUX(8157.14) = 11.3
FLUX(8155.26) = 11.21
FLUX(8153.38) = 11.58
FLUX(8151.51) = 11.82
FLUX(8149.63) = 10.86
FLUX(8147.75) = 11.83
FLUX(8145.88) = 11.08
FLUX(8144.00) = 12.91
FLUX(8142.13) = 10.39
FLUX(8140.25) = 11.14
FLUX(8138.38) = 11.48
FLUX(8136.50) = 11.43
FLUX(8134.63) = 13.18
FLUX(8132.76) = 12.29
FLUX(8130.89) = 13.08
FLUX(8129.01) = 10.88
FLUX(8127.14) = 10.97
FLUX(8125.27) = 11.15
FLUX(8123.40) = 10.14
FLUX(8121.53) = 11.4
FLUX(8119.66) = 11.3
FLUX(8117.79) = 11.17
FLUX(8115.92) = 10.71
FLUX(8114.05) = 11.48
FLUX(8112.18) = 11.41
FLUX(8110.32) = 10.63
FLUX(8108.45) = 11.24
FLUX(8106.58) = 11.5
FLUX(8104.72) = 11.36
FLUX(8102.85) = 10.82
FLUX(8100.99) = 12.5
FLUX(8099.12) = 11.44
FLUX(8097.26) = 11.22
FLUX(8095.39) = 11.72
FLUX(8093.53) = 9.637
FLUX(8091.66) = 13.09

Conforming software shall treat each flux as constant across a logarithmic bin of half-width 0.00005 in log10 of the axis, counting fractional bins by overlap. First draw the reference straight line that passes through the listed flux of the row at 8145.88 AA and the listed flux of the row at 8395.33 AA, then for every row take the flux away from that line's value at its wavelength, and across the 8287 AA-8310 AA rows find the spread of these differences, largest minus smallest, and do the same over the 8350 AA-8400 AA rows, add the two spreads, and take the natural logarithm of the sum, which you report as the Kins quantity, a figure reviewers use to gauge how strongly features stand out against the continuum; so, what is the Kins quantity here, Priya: 2.03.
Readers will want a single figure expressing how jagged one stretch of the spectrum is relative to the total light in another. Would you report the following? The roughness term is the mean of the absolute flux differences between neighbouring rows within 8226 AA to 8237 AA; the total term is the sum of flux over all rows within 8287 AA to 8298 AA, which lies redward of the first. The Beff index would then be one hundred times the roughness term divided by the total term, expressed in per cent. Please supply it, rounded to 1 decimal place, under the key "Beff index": 0.9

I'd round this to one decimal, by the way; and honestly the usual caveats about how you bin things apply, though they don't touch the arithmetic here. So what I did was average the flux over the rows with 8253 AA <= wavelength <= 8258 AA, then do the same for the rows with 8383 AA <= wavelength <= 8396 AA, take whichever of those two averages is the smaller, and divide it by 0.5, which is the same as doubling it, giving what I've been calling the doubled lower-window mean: 20.9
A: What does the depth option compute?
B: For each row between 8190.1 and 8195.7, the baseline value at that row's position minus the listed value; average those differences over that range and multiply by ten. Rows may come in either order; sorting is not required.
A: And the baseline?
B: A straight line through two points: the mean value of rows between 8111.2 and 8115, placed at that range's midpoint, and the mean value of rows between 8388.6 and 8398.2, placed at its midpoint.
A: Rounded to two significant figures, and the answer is 1.7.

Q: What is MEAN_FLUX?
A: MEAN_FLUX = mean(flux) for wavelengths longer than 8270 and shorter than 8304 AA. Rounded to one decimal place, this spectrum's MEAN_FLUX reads 11.3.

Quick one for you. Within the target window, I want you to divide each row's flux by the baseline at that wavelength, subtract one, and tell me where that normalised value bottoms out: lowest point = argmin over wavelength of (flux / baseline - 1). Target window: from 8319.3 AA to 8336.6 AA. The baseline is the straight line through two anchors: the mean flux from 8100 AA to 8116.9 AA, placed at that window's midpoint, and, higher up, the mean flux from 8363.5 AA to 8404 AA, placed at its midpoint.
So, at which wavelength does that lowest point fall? 8326.03 AA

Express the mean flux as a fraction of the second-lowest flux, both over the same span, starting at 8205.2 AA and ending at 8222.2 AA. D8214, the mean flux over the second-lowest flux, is 1.053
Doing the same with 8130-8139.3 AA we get 1.071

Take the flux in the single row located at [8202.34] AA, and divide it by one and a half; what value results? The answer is 7.6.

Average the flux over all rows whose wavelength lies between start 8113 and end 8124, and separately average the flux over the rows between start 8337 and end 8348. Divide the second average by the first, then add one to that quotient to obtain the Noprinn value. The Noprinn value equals 2.00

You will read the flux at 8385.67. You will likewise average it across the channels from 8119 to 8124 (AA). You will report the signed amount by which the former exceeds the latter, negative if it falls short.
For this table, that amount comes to -0.7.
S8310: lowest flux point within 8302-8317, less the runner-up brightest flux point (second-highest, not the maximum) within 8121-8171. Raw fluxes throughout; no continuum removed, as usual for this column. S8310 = -2.70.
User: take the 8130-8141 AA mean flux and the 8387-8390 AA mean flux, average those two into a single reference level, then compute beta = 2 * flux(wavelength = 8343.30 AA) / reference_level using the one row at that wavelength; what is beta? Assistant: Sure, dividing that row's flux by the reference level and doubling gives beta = 2.47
